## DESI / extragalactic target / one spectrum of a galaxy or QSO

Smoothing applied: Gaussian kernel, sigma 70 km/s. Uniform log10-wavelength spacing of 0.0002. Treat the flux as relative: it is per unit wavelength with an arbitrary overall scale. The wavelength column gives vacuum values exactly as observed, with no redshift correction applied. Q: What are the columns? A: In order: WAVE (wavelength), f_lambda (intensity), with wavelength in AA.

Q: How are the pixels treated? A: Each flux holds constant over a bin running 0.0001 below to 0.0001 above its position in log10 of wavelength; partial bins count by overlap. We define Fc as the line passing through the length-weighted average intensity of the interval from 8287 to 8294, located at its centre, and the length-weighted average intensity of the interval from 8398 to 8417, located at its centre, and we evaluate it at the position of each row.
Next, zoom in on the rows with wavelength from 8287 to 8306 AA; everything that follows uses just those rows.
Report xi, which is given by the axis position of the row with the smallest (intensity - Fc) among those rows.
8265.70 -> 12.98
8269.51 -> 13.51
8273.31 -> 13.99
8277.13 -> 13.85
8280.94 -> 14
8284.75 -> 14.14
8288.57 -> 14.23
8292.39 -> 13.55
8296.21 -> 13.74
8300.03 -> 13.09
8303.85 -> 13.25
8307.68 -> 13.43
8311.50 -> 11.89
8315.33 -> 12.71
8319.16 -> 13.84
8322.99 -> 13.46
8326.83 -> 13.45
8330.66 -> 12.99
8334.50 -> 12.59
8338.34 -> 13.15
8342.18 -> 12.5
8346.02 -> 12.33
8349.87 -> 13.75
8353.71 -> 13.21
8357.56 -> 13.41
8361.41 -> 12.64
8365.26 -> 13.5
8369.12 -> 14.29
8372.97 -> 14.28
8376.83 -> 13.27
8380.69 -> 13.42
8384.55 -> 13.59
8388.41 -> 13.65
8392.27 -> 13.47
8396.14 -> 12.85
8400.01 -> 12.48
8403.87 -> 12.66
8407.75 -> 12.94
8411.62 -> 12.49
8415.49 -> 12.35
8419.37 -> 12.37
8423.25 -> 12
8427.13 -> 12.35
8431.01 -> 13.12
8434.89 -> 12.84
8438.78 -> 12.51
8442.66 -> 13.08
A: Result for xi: 8300.03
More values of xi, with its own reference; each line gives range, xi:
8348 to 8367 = 8361.41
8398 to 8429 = 8423.25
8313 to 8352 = 8346.02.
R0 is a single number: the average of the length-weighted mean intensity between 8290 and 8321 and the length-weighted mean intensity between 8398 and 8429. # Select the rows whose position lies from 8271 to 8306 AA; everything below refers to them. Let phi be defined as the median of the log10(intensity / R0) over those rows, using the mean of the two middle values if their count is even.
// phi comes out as 0.033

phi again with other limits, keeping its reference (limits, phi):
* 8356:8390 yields 0.022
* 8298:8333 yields 0.014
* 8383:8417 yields 0.001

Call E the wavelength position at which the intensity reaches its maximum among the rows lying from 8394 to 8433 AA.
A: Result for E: 8431.01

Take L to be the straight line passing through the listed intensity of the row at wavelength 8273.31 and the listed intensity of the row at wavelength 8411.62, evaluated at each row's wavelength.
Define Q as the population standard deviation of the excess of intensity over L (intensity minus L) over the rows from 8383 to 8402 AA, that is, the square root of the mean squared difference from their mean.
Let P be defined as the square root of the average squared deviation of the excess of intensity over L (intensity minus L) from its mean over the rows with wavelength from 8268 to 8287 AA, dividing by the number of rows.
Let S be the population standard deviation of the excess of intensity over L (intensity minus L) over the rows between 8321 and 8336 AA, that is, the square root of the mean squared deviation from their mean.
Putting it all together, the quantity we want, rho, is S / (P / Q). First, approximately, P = 0.265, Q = 0.41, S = 0.32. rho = 0.49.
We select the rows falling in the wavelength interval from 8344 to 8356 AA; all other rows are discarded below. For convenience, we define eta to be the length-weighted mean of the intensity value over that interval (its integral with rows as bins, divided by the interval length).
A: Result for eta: 13.1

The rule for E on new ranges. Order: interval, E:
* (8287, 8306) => 8288.57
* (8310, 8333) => 8319.16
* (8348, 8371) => 8369.12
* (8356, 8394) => 8369.12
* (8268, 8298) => 8288.57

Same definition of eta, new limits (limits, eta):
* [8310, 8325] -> 13.0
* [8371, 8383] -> 13.7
